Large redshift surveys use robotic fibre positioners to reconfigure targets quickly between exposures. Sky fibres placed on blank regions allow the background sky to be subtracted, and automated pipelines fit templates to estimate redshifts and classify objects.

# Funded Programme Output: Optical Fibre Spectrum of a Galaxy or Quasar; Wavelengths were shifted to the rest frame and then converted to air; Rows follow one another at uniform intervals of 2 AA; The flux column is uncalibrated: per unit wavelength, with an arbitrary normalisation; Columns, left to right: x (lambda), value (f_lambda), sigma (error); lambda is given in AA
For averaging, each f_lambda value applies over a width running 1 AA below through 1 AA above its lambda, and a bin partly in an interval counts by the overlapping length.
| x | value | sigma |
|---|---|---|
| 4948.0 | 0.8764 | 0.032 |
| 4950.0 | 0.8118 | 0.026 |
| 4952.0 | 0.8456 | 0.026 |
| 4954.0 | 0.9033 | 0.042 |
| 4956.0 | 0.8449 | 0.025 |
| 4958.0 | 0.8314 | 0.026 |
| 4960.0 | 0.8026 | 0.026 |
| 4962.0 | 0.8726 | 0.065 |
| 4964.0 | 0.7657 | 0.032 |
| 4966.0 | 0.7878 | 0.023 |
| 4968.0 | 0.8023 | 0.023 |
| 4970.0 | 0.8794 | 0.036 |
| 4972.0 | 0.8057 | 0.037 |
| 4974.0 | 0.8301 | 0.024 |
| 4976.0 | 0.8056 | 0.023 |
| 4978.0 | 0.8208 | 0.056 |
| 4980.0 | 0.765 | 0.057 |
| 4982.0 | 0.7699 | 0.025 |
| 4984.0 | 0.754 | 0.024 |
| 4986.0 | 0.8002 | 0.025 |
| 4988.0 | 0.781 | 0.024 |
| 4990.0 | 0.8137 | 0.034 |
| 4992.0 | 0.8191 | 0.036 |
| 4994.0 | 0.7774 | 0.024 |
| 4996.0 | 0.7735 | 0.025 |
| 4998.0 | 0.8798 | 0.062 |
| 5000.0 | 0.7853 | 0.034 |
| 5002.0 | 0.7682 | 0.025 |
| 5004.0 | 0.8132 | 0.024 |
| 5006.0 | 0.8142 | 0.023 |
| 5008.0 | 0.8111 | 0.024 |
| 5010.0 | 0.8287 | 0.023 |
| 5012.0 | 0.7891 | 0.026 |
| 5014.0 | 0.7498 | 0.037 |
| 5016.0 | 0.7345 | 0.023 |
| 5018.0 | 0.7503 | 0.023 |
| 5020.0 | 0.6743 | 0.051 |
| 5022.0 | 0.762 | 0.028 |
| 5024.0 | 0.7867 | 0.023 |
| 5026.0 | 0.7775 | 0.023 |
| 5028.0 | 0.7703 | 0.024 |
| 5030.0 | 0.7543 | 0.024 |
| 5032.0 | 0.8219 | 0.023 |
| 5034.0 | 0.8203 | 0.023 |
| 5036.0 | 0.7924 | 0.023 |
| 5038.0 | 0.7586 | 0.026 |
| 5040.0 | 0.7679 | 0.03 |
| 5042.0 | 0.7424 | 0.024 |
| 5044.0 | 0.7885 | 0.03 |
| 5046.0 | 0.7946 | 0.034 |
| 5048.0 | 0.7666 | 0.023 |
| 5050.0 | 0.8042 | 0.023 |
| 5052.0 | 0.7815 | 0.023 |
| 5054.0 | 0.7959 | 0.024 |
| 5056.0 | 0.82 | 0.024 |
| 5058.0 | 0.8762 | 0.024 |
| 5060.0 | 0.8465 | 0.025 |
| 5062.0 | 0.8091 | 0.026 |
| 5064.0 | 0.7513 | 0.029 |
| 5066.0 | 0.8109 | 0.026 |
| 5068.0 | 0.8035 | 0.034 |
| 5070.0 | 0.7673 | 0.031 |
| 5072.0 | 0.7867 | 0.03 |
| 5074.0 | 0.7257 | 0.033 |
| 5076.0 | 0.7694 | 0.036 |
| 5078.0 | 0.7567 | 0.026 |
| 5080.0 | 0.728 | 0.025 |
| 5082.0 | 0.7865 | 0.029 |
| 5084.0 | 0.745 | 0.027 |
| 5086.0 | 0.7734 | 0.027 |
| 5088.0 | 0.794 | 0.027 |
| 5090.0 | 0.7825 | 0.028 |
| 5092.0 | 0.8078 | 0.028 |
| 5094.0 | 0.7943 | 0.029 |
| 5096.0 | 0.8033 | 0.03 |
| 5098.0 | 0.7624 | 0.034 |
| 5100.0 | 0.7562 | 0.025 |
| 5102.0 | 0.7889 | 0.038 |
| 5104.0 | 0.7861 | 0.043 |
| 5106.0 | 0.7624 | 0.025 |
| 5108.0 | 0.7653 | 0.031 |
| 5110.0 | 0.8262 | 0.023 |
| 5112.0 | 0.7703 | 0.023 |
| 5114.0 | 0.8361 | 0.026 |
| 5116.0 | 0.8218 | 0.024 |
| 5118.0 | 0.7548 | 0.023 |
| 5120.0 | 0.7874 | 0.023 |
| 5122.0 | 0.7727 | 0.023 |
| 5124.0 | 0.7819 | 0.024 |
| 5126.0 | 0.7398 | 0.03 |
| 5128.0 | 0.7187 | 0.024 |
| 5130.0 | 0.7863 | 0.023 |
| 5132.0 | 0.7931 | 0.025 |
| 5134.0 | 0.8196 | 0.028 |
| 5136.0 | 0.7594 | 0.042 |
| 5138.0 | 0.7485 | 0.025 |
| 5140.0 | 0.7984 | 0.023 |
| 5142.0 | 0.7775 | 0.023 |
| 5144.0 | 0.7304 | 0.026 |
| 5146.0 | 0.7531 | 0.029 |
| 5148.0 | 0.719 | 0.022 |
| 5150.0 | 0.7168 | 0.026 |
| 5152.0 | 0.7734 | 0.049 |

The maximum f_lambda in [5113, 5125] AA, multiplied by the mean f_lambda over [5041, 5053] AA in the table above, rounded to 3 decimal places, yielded 0.652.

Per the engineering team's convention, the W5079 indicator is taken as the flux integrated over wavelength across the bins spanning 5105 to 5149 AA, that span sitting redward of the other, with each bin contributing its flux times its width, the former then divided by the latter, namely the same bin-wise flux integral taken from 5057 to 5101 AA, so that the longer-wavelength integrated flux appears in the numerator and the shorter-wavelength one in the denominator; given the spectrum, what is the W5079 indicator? 0.99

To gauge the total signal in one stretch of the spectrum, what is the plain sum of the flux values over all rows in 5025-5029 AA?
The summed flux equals 1.5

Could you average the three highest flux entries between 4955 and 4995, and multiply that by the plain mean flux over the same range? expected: 0.698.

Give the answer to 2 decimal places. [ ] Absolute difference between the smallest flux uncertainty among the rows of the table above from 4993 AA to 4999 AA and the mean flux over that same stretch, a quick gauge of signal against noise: 0.79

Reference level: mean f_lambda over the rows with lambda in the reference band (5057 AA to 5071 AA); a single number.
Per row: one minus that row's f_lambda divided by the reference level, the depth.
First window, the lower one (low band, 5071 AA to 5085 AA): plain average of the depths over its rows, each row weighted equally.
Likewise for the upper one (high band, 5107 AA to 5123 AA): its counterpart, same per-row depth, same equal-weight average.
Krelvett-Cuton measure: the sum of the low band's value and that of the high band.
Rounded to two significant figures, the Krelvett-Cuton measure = 0.086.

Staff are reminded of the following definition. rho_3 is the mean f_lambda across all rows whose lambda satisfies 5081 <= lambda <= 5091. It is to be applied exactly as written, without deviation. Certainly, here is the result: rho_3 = 0.776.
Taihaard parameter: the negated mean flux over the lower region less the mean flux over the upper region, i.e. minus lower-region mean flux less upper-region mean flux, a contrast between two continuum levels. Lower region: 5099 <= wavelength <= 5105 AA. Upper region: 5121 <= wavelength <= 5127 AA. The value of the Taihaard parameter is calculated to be -1.54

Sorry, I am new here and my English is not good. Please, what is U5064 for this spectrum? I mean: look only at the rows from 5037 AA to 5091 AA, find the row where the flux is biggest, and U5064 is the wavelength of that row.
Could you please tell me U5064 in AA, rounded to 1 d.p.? 5058.0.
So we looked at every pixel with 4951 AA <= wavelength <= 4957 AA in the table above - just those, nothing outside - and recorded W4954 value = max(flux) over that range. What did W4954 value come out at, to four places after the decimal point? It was 0.9033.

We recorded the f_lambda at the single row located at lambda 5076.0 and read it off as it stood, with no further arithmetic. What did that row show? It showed 0.7694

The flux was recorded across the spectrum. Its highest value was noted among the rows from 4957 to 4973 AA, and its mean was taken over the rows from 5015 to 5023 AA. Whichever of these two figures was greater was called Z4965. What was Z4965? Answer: 0.879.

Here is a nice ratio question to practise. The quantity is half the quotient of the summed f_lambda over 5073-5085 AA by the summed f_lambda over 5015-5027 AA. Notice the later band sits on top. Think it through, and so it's 0.503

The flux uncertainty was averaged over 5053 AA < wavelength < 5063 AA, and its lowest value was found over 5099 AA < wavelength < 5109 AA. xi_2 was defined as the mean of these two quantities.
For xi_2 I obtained 0.0248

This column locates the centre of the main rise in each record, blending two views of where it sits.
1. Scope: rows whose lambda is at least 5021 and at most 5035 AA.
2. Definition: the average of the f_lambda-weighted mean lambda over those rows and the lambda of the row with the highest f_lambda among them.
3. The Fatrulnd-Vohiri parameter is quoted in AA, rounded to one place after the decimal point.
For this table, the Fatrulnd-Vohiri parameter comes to 5030.0 AA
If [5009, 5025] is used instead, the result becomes 5013.4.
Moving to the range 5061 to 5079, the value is 5068.0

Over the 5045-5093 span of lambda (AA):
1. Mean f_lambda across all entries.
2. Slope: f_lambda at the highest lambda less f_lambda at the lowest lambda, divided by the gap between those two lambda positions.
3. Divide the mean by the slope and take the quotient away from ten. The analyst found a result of -2732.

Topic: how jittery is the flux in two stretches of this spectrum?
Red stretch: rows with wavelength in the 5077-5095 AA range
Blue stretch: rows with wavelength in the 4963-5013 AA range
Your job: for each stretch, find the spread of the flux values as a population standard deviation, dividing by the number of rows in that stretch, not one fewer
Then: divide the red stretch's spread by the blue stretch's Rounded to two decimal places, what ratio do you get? 0.79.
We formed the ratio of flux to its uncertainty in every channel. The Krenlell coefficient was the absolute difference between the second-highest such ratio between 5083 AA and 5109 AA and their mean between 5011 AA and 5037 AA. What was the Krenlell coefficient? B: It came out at 0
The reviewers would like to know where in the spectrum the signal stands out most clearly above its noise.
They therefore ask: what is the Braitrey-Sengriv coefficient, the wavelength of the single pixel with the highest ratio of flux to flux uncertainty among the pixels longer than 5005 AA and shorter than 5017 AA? 5010.0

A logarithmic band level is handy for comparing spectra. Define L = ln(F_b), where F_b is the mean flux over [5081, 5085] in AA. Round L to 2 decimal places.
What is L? -0.27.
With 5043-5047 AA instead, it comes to -0.23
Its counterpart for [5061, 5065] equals -0.25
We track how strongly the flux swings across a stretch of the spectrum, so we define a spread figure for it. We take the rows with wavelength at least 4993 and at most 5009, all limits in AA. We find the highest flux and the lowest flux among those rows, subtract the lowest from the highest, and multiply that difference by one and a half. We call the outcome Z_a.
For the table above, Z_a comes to 0.17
